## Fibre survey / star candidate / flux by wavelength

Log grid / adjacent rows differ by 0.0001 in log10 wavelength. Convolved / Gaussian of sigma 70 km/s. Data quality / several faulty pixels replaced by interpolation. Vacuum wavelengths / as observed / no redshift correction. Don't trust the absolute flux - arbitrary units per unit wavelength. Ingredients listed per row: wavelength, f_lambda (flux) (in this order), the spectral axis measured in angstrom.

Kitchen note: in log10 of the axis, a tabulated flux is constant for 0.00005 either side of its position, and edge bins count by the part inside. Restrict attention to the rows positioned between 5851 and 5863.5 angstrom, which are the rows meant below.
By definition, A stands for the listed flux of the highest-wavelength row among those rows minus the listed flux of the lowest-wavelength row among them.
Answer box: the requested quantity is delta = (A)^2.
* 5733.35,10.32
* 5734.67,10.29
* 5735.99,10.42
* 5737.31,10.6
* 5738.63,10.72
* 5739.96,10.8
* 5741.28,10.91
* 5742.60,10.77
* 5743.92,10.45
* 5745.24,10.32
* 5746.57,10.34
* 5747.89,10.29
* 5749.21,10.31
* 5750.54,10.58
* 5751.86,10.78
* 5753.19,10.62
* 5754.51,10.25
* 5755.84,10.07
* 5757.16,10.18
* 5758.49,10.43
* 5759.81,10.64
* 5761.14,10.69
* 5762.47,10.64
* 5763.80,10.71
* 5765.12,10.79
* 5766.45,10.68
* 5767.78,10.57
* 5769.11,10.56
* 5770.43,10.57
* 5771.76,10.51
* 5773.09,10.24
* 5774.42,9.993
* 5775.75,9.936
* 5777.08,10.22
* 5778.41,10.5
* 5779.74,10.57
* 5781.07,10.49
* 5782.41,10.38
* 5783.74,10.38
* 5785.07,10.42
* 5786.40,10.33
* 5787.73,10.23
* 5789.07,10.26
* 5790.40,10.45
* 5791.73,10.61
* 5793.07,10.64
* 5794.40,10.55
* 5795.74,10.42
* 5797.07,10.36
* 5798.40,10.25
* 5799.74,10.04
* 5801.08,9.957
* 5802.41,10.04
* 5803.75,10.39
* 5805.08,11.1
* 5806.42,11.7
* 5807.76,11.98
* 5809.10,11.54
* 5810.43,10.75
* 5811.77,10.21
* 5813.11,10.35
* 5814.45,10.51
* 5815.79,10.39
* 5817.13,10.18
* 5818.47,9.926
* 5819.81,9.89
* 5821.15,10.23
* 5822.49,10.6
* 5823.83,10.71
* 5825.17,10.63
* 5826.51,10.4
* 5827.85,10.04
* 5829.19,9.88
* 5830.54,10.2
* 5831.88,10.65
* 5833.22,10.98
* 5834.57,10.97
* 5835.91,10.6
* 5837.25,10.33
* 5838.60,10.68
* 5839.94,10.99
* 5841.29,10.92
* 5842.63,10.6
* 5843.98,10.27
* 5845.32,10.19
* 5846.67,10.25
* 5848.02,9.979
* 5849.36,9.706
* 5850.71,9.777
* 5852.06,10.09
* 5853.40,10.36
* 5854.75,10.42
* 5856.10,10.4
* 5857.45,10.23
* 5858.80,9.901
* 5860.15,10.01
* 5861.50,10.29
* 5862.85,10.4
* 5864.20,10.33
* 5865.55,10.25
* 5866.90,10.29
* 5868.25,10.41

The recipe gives 0.1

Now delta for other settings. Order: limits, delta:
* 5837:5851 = 0.3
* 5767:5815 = 0.0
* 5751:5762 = 0.0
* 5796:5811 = 0.2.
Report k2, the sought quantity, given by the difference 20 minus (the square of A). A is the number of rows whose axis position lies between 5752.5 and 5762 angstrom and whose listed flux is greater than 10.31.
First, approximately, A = 4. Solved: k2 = 4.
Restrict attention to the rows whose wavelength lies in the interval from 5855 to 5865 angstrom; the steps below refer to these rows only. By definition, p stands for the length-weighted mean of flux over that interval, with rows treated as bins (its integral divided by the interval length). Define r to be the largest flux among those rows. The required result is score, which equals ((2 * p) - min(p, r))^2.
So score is 104.6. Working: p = 10.2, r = 10.4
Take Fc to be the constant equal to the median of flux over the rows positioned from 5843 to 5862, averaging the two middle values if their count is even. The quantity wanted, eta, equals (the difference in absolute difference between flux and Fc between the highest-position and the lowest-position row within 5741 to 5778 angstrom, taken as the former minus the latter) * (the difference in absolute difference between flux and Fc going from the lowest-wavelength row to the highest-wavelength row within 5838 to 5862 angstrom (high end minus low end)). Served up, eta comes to 0.27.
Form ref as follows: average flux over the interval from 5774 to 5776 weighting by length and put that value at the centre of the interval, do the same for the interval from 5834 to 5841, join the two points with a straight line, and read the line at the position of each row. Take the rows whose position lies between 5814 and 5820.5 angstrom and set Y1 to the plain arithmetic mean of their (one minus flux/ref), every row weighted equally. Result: 0.03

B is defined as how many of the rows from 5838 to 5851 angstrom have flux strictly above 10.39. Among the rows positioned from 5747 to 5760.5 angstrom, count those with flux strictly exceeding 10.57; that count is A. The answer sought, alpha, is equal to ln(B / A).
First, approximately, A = 4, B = 4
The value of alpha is 0.00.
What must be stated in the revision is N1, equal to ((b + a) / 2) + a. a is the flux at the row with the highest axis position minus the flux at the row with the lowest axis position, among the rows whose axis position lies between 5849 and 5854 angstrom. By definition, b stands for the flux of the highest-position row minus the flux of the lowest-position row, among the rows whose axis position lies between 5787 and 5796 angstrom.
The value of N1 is 1.08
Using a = 0.65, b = 0.2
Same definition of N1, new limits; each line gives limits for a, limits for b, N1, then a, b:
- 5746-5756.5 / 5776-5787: -0.35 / -0.27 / 0.1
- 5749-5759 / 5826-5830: -0.08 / 0.12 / -0.5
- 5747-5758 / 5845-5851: -0.37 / -0.11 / -0.4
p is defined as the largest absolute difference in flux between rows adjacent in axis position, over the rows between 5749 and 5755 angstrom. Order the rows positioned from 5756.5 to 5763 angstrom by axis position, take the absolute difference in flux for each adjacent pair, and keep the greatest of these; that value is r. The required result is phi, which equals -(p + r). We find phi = -0.62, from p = 0.370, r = 0.25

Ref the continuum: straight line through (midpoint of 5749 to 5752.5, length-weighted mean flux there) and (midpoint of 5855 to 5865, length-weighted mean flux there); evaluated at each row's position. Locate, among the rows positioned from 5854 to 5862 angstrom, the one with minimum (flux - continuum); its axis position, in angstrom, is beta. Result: 5858.80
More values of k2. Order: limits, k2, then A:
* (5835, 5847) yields -16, 6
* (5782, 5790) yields 4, 4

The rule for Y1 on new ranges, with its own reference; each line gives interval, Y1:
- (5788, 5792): -0.03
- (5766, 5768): -0.08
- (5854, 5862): 0.07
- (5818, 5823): 0.03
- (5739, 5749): -0.10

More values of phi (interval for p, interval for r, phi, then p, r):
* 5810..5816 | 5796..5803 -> -0.75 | 0.540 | 0.21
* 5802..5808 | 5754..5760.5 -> -0.96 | 0.710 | 0.25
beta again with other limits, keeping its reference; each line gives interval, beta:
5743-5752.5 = 5747.89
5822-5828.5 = 5827.85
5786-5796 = 5787.73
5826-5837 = 5829.19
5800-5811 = 5801.08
